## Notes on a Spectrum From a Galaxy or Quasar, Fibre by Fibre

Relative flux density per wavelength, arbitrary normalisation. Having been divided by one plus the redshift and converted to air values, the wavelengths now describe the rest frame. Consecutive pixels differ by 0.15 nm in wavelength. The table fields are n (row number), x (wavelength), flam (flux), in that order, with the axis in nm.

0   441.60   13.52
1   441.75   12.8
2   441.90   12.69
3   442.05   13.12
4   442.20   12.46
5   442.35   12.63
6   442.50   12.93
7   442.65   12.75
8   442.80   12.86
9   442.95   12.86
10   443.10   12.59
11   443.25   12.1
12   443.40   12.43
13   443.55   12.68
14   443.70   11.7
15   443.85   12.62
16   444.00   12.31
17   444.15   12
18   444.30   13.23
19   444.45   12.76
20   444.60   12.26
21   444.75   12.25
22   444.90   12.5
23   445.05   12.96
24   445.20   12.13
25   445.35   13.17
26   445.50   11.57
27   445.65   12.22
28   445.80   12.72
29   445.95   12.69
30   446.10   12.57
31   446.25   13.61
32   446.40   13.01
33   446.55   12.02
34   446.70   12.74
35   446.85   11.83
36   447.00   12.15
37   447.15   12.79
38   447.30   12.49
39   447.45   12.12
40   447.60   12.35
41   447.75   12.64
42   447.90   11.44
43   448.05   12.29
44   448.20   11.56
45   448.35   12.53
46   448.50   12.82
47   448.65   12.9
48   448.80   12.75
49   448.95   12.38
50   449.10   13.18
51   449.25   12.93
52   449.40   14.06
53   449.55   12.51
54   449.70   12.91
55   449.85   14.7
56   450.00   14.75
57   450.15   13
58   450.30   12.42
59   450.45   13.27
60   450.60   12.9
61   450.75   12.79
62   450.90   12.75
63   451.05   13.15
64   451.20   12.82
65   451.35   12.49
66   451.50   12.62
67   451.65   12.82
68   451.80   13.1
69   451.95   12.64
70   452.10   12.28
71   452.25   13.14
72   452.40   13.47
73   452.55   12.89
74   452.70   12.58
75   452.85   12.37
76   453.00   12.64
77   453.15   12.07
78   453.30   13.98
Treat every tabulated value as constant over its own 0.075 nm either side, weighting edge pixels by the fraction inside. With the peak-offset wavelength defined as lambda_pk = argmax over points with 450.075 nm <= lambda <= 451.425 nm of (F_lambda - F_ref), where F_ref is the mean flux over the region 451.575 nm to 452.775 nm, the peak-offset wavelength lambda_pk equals 450.45 nm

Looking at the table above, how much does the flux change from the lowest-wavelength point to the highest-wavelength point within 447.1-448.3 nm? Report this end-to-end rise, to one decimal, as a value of -1.2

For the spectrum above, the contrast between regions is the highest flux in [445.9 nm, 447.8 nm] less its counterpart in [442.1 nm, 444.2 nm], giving 0.7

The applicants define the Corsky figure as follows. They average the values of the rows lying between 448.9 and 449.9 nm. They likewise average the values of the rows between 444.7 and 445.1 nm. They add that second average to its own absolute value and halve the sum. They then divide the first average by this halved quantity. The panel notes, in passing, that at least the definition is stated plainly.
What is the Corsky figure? 1.05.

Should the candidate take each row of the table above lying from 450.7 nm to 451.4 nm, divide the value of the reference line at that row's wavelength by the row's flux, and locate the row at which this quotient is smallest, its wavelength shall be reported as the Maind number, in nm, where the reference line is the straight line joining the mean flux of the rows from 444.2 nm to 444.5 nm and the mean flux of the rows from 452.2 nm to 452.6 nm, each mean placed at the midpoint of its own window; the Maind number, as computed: 451.05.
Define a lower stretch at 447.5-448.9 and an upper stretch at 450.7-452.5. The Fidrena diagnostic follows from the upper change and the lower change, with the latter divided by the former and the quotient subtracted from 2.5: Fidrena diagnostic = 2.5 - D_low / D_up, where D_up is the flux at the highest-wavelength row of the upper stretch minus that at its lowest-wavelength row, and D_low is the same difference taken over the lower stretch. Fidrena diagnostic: 1.9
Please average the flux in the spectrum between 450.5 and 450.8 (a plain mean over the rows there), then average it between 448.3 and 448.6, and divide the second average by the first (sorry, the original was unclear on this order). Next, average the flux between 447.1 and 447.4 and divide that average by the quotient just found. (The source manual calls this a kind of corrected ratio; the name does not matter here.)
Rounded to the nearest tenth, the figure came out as 12.8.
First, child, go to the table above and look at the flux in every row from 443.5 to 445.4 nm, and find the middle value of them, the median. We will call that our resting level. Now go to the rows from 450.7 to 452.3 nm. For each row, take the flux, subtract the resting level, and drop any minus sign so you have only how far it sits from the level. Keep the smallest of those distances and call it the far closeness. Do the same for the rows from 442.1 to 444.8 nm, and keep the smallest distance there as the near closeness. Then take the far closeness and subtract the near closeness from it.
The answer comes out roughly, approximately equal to -0.03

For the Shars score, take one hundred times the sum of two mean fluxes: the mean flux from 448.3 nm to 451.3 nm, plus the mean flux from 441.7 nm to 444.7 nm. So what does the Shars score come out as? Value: 2566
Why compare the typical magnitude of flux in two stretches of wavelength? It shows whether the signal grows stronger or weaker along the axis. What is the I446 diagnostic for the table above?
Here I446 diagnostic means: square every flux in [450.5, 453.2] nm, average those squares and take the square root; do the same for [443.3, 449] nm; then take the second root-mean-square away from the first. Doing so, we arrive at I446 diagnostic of 0.3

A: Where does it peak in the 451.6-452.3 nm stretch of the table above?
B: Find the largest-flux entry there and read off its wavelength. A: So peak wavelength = 452.25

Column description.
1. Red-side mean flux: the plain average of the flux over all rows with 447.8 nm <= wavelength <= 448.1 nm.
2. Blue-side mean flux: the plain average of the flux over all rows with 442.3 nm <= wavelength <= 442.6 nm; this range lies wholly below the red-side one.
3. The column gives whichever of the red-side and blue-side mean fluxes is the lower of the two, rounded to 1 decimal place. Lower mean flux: 11.9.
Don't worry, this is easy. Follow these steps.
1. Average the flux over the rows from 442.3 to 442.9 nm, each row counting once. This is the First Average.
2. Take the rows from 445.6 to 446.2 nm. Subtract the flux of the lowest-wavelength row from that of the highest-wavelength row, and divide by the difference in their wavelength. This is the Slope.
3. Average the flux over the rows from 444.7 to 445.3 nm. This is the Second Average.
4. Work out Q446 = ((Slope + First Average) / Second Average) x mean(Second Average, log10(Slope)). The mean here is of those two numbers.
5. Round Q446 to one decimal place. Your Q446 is 6.7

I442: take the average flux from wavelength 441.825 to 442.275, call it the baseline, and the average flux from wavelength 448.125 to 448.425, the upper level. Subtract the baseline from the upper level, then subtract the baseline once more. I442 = -13.5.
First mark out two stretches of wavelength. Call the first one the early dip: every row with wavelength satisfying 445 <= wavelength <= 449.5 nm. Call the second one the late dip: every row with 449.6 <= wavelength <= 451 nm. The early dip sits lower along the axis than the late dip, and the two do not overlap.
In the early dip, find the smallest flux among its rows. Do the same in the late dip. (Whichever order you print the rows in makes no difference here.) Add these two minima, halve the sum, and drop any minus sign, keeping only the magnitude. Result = 11.9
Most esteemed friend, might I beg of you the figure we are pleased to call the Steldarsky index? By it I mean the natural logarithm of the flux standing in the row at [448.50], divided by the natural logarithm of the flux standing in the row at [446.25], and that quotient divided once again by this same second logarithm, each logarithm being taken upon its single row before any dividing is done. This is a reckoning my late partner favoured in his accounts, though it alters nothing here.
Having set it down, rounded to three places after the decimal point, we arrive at 0.374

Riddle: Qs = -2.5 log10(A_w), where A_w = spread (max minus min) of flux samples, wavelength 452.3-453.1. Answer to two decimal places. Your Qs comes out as -0.10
